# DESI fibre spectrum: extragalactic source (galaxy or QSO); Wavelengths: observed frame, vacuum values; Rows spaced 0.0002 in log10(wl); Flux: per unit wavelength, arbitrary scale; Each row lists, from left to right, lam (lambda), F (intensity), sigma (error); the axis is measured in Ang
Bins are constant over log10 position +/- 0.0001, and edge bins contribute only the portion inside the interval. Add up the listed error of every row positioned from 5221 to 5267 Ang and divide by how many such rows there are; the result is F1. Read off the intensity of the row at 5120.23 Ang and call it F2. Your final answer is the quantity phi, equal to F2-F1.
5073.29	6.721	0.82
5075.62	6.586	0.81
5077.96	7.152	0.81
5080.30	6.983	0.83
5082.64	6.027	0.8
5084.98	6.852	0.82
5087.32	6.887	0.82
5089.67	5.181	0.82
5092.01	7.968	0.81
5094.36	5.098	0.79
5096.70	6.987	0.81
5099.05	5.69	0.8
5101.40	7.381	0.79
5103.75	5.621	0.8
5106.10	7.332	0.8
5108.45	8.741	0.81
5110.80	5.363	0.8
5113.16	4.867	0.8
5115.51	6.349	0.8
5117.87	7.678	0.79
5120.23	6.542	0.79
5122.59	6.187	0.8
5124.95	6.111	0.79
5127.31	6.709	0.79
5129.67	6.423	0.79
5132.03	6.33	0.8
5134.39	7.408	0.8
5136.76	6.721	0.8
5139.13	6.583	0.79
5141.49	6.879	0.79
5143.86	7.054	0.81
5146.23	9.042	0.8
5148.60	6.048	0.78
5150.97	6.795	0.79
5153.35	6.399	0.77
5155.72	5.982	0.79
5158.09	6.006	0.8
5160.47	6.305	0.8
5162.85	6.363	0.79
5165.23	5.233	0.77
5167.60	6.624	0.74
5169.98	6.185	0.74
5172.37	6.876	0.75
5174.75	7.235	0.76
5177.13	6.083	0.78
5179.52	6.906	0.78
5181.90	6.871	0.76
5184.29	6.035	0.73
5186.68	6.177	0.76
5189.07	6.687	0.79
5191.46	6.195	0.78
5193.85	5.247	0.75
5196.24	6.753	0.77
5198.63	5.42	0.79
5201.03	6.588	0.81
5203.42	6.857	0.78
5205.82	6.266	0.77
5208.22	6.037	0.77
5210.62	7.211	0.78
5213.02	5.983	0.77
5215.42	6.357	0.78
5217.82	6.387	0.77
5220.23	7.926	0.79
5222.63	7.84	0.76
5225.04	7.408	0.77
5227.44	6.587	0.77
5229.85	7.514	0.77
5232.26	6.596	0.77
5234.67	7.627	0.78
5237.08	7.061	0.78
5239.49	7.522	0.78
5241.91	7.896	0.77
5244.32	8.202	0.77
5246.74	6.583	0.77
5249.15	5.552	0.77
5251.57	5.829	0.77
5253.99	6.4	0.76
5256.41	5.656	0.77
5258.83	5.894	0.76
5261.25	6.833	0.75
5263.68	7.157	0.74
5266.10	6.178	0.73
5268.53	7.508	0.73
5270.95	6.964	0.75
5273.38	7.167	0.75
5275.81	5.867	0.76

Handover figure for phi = 5.8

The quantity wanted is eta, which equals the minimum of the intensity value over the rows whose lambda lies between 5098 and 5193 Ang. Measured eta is 4.867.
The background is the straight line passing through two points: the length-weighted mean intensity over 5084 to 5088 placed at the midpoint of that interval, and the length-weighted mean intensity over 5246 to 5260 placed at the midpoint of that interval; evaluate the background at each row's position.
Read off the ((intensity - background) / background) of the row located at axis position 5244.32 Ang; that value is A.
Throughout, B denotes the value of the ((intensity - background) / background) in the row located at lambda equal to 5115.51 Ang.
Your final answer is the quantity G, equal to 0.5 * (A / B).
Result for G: -3.4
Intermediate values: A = 0.36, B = -0.054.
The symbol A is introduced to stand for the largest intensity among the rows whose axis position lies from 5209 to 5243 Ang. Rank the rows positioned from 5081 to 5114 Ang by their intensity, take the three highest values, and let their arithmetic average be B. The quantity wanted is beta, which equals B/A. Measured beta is 1.01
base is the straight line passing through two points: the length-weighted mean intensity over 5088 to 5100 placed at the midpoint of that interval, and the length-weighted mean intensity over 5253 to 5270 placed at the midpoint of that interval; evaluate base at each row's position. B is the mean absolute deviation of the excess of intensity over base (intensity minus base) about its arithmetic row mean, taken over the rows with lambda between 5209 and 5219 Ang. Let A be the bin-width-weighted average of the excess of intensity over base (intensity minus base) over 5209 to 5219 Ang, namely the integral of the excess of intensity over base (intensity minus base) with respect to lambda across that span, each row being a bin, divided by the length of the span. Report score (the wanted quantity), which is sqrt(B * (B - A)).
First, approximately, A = 0.02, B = 0.4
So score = 0.35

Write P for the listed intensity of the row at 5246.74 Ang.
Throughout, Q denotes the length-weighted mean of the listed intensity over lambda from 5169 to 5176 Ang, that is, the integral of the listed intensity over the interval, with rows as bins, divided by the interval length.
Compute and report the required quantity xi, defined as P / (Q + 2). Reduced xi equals 0.75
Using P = 6.583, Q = 6.77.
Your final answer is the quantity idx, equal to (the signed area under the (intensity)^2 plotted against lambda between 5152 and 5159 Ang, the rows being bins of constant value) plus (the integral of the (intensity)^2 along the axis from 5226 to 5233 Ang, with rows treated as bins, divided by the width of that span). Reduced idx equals 313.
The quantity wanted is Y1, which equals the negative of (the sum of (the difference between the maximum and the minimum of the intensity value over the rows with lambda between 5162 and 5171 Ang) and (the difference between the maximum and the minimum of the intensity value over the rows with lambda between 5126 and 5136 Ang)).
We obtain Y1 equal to -2.5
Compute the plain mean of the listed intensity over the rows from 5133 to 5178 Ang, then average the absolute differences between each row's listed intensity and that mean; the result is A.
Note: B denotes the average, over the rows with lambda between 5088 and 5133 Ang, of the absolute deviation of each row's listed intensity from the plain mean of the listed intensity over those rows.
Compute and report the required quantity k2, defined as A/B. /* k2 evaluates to 0.65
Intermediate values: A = 0.53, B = 0.81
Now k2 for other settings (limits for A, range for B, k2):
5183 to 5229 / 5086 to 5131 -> 0.65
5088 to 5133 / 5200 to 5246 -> 1.34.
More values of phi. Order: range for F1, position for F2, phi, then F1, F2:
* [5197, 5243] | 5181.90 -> 6.1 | 0.777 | 6.871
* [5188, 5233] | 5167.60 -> 5.8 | 0.776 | 6.624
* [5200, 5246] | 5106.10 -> 6.6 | 0.776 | 7.332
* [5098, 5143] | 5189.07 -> 5.9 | 0.796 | 6.687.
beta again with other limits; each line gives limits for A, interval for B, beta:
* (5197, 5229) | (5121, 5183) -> 1.00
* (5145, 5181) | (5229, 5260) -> 0.87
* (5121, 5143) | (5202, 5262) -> 1.08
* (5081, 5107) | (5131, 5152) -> 0.98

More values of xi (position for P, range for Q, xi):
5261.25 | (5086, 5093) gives 0.79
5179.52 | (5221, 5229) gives 0.74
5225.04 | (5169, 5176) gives 0.84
